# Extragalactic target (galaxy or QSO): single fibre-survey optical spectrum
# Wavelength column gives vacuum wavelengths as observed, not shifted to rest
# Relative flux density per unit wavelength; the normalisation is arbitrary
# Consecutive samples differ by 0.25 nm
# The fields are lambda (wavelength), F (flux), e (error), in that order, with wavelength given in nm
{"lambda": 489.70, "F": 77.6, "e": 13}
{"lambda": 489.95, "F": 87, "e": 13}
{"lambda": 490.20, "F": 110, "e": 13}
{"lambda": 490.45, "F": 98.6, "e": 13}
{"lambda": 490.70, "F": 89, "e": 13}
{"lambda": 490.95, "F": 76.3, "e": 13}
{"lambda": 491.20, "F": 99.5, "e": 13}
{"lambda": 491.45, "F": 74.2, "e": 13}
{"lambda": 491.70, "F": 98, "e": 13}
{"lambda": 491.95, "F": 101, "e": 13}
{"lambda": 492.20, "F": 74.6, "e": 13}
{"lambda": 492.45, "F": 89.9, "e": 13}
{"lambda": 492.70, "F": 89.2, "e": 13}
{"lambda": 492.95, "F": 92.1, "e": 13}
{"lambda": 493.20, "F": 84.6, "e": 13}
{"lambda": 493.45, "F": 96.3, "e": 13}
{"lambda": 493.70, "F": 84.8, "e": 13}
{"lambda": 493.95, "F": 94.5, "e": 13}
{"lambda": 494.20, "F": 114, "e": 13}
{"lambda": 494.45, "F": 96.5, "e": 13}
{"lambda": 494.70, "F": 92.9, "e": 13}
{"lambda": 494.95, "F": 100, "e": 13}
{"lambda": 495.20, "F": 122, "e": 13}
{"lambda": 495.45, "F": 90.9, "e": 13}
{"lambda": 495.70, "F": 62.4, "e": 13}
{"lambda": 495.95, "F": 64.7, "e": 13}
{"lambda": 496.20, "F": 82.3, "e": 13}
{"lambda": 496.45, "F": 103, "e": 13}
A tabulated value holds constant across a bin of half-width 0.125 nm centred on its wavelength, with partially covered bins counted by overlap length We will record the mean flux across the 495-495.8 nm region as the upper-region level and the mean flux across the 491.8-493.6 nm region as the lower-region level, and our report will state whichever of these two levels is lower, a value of 89.7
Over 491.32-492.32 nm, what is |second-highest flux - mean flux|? 11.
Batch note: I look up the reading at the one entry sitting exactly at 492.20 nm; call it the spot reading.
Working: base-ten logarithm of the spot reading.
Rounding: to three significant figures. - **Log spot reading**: 1.87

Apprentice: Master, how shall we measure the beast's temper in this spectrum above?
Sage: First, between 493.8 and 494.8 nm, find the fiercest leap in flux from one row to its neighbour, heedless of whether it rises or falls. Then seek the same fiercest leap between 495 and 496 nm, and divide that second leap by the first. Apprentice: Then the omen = 1.6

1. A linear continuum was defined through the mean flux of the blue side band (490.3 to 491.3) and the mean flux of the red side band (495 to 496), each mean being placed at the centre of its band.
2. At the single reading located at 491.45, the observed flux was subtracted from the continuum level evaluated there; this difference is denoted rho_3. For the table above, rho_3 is 16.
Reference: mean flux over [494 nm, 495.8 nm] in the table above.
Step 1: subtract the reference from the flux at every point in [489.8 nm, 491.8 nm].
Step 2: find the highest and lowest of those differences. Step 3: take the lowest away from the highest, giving 36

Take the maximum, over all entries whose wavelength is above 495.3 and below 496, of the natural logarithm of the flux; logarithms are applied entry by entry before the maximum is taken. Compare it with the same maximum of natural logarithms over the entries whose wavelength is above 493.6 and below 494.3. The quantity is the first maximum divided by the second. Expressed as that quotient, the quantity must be 0.95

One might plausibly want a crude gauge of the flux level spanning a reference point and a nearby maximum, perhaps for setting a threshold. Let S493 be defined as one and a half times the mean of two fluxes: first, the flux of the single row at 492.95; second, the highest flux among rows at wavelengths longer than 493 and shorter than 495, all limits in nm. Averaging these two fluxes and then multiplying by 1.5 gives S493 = 155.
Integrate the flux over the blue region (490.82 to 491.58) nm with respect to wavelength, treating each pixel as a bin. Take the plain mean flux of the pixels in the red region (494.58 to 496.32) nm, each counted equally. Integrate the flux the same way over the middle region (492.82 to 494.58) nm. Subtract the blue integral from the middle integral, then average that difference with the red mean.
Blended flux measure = 96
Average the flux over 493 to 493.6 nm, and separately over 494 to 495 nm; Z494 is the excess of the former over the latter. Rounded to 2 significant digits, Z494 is -10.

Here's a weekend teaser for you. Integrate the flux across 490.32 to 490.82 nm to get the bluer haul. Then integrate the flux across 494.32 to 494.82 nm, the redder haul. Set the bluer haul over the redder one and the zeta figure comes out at 0.99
